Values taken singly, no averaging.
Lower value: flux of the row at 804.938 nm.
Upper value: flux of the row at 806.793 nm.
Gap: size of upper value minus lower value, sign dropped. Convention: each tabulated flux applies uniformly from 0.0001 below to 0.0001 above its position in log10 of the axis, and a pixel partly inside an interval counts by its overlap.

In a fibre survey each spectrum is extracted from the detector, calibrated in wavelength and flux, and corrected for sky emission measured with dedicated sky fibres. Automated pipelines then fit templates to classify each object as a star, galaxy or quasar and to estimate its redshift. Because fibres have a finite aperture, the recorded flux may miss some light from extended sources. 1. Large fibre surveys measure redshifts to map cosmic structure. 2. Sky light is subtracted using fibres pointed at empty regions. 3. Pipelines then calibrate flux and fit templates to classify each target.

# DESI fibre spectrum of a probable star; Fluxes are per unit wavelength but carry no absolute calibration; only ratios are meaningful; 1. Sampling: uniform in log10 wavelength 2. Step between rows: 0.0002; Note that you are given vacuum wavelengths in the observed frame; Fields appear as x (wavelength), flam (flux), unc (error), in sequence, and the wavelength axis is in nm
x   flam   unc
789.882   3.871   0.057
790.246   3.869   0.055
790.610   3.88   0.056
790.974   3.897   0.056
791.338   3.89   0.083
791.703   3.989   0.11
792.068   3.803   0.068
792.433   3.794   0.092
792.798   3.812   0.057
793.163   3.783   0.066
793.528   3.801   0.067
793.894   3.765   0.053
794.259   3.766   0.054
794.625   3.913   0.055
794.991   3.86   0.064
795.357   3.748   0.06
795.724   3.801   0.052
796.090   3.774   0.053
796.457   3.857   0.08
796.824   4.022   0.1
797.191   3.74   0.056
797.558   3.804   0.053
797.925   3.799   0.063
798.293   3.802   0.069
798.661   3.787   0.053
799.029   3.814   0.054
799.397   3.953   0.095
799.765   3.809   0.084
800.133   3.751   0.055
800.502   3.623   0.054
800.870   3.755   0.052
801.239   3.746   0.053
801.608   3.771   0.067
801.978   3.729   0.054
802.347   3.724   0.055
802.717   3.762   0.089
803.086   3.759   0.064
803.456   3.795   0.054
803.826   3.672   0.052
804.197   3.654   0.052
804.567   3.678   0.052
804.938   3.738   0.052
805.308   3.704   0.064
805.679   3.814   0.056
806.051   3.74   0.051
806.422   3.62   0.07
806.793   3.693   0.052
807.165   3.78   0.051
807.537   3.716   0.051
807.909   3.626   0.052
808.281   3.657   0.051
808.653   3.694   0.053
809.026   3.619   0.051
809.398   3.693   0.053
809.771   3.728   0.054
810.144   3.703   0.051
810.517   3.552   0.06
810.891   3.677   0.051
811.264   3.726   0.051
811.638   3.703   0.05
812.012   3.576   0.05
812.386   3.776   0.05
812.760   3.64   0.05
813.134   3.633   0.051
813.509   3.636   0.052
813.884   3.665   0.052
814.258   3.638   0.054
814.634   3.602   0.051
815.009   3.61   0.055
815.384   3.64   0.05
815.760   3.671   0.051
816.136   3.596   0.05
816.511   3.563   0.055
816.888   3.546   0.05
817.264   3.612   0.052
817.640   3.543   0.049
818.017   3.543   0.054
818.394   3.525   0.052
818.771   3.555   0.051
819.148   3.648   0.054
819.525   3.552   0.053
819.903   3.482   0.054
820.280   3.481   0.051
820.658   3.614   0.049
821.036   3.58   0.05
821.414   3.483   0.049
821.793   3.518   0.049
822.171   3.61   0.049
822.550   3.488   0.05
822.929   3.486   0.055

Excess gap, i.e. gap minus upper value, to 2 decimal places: -3.65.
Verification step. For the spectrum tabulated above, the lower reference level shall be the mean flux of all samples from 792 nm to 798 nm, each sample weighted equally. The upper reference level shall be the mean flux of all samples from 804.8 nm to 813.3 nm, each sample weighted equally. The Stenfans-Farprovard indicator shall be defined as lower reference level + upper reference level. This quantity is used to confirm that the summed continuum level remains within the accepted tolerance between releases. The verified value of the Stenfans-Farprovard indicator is 7.50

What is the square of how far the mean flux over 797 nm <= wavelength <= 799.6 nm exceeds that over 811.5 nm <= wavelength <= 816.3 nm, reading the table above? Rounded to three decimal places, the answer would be 0.029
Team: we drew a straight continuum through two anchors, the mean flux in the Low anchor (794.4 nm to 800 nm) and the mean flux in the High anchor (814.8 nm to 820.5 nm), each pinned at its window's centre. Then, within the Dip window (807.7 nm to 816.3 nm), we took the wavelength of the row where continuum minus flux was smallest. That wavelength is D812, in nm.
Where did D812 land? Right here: 812.386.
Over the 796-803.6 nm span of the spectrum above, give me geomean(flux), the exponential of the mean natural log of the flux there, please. 3.79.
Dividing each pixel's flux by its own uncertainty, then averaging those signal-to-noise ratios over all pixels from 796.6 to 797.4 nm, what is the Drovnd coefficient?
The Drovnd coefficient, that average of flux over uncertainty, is 54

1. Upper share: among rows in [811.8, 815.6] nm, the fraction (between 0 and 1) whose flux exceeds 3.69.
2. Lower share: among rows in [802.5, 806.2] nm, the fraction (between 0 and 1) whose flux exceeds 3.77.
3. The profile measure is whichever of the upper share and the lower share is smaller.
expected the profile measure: 0.1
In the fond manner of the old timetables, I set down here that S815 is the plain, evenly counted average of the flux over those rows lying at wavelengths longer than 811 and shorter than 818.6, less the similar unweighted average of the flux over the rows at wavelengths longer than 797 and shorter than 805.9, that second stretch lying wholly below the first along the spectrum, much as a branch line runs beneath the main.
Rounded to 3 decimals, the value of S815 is -0.135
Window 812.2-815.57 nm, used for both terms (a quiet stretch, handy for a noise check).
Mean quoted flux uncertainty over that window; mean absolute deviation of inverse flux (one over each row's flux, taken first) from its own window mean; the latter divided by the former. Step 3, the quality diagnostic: 0.045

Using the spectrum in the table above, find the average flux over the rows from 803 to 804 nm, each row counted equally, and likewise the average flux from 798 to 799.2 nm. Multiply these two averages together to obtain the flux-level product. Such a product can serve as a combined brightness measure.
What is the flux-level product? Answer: 14.2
